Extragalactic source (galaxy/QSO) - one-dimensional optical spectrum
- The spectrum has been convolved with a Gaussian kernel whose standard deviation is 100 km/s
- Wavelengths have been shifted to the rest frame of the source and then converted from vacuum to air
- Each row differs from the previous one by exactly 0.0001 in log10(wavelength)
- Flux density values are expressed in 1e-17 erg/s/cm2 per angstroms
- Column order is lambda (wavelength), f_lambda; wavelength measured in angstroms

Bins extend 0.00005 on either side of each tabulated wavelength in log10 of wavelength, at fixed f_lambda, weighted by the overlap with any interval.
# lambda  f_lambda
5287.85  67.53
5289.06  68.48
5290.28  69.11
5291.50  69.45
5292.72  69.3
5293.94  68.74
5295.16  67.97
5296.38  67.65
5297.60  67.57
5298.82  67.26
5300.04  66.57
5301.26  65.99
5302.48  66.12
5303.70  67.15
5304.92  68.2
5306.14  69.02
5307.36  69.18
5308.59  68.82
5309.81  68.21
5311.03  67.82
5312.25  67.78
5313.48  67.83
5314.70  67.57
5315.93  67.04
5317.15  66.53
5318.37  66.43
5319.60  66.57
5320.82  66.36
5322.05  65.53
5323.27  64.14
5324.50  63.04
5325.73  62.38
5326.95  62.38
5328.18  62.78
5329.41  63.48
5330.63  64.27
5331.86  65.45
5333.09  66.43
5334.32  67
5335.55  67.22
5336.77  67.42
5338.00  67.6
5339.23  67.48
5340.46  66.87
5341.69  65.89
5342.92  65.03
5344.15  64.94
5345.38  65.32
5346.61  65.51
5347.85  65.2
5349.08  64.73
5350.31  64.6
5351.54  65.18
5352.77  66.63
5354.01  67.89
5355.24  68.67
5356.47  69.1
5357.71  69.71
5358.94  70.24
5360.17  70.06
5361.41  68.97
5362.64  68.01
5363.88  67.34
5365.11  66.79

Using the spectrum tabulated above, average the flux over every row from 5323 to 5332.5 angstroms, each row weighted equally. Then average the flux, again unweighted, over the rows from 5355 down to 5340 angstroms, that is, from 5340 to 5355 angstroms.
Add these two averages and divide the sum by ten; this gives 12.9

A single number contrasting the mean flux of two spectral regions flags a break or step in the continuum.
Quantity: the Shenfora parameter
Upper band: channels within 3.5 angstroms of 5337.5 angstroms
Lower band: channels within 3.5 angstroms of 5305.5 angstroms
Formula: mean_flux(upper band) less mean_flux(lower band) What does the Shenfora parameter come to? -0.8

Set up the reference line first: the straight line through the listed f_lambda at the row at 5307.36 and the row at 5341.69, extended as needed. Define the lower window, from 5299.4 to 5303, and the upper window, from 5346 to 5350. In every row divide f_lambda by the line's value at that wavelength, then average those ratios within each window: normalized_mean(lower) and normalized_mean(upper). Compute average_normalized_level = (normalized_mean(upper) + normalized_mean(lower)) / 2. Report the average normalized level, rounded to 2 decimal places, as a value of 0.97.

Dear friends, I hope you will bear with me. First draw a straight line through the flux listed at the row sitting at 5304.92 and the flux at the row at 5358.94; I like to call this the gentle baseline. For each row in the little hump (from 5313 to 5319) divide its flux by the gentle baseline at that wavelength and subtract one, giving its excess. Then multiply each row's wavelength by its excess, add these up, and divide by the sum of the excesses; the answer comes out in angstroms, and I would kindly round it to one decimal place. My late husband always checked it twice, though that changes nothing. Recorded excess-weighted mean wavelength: 5316.6 angstroms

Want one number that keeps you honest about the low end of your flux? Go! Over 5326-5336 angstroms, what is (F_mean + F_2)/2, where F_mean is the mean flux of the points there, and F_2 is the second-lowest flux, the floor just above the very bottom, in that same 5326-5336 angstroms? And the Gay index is 63.8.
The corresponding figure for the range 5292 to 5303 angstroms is 66.8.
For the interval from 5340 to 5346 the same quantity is 65.3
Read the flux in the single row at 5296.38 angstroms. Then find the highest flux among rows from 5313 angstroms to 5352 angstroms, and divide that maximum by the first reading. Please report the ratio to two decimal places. 1.00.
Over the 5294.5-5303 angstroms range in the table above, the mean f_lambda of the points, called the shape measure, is 67.0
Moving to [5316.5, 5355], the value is 65.5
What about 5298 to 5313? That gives 67.7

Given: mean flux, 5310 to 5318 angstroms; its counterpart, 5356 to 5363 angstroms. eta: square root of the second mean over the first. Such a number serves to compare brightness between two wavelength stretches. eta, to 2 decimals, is 1.01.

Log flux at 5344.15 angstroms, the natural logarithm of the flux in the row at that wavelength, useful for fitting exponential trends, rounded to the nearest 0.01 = 4.17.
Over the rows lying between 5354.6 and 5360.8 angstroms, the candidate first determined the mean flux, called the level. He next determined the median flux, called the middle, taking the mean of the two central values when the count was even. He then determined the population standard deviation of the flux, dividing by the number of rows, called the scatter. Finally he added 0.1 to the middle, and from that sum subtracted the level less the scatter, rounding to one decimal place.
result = 0.8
